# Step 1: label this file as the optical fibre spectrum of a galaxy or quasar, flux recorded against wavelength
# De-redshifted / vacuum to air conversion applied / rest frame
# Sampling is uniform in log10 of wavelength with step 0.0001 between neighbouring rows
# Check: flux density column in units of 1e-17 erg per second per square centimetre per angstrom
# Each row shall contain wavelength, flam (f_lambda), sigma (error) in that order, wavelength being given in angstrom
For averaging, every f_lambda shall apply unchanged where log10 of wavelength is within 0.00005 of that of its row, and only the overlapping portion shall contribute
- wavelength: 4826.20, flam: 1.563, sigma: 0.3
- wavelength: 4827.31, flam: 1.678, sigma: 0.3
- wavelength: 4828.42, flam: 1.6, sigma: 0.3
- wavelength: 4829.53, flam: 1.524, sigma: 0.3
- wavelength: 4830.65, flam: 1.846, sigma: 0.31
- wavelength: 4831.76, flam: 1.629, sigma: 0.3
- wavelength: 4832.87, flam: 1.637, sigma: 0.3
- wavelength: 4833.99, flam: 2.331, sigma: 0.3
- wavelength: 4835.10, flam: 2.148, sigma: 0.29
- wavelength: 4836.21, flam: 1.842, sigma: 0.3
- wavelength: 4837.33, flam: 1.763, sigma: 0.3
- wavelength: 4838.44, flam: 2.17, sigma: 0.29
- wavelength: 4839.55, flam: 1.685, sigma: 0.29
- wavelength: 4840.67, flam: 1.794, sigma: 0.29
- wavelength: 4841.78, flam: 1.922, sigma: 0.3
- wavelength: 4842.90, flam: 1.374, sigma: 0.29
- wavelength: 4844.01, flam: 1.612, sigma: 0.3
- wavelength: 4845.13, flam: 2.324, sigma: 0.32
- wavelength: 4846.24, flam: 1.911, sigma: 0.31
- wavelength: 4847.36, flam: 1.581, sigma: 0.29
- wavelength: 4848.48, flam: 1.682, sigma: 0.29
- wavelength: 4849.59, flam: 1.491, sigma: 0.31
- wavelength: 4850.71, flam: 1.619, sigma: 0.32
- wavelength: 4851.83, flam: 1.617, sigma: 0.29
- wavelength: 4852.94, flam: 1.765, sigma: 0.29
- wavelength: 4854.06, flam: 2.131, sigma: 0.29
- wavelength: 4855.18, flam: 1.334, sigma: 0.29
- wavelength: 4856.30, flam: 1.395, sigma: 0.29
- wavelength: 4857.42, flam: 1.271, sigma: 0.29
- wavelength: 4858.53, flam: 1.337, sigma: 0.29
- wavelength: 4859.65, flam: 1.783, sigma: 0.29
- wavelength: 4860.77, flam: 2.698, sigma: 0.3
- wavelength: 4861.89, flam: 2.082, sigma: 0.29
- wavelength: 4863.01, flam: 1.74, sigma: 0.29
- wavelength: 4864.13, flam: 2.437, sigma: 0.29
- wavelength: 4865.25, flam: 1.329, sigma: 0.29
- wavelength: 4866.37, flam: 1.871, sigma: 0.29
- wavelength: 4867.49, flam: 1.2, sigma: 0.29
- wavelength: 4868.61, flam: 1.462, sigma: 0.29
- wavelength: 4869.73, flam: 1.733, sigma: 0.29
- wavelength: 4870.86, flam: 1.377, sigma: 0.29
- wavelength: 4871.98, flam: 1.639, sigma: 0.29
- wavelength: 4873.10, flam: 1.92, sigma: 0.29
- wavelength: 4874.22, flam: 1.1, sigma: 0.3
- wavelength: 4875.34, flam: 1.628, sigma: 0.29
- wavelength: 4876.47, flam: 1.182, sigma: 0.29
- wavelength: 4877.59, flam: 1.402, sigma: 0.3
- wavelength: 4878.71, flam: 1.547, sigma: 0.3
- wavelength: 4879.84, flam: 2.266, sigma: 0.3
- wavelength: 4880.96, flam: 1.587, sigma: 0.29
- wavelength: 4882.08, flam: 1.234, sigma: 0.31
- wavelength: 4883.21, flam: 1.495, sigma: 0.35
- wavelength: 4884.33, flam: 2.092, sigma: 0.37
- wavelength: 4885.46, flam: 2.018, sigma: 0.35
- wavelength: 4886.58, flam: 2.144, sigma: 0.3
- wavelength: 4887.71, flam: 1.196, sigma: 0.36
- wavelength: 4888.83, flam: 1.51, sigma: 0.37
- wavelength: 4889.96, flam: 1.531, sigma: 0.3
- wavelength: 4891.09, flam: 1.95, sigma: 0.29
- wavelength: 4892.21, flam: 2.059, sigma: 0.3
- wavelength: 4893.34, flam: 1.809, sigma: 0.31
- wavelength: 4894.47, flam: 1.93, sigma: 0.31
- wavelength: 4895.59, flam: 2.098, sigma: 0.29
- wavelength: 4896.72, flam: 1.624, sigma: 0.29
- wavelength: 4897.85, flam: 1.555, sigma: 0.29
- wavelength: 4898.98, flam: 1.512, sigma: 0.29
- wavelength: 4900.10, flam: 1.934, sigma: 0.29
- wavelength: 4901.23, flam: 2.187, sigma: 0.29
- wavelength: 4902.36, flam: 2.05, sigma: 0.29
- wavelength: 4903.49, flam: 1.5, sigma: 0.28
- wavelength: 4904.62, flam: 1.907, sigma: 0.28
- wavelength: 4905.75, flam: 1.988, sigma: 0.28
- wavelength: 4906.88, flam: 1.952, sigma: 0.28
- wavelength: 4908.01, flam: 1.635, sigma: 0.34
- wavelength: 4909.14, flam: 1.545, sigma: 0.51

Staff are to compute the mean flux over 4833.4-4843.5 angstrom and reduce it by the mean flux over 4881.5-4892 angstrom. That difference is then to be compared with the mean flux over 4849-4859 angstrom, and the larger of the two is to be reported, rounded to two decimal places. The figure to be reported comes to 1.55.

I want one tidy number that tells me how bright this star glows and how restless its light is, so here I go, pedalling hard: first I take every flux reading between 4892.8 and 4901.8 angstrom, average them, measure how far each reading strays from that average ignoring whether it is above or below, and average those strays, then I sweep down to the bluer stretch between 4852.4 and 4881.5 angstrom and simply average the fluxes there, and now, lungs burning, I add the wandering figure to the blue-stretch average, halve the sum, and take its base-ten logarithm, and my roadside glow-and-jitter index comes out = -0.03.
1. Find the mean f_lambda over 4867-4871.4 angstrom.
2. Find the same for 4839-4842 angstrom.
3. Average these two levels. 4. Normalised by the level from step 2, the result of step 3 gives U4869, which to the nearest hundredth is 0.90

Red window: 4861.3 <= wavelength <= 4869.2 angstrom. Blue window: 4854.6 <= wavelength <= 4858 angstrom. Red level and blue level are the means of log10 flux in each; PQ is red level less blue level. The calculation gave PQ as 0.10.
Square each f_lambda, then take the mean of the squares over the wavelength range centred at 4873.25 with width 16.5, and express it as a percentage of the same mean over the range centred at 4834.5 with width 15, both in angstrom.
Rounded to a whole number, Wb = 74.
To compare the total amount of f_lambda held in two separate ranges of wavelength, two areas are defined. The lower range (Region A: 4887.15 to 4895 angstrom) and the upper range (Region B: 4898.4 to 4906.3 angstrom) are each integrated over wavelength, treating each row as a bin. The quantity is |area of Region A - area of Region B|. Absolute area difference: 1.3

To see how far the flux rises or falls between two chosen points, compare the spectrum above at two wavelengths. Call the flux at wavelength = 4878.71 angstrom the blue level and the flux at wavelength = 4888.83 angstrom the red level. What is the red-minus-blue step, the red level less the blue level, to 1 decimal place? 0.0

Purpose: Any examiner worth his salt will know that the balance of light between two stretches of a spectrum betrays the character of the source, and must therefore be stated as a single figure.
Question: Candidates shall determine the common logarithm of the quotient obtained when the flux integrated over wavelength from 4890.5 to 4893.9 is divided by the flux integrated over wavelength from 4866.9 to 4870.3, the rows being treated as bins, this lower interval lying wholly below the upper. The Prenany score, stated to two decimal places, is 0.12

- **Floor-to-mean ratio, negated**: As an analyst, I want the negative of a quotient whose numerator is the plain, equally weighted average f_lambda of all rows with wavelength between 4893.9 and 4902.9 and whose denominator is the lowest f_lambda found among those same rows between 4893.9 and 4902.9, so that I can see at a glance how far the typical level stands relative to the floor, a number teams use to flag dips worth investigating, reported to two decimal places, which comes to -1.23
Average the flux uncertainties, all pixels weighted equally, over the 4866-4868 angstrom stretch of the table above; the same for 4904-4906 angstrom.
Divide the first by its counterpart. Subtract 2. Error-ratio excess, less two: -0.96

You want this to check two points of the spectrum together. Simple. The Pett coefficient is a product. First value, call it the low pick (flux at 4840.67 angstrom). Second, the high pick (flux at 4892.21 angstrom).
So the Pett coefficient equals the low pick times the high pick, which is 3.69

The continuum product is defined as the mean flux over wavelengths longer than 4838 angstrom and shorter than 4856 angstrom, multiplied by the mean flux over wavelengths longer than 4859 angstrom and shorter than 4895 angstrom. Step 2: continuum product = 3.0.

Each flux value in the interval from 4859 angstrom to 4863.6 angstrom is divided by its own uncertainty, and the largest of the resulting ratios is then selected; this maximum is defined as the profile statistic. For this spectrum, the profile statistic 9.0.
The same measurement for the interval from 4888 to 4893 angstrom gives 6.9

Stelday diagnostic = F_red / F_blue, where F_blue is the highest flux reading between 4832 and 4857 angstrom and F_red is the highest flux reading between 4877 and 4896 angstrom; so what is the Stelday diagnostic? 0.97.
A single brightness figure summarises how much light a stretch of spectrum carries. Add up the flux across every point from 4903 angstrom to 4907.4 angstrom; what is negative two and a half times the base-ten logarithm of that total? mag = -2.17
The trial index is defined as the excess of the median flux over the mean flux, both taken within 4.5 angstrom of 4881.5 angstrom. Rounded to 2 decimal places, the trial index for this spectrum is -0.14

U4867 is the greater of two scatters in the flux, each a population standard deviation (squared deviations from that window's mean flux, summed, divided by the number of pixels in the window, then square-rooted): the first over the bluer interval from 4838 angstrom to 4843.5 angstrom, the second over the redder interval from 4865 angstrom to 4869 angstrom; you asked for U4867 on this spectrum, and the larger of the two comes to 0.263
